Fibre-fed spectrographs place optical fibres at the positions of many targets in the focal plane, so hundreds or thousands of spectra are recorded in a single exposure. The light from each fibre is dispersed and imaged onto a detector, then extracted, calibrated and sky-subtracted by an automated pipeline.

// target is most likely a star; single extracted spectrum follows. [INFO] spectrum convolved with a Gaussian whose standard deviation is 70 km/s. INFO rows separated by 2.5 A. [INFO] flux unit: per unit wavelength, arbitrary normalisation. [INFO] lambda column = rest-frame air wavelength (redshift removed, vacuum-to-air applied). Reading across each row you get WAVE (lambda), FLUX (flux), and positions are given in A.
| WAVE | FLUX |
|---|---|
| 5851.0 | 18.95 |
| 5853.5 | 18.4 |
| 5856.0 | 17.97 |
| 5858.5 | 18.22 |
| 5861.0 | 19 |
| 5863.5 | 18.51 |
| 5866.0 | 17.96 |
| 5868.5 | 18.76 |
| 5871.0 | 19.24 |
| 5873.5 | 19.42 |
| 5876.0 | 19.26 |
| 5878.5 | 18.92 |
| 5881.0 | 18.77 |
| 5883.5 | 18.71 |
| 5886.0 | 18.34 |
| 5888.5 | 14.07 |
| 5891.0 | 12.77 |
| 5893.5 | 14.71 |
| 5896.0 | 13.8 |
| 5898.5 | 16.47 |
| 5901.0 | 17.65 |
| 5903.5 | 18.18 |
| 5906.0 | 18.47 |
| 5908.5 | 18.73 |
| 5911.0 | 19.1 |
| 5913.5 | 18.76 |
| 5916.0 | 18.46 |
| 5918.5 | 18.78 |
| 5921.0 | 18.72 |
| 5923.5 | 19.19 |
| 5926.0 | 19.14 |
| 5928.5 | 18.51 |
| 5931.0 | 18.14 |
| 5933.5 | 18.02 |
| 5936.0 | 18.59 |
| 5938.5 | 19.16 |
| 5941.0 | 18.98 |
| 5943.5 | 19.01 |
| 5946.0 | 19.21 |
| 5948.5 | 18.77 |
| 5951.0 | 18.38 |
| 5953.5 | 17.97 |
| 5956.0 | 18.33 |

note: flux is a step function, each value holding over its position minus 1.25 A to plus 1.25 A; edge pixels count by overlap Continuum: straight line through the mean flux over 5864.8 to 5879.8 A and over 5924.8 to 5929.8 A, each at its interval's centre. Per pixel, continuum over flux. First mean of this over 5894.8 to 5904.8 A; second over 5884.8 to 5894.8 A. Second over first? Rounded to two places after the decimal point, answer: 1.11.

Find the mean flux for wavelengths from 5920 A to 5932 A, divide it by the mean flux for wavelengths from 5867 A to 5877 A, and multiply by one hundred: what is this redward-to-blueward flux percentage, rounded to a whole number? 98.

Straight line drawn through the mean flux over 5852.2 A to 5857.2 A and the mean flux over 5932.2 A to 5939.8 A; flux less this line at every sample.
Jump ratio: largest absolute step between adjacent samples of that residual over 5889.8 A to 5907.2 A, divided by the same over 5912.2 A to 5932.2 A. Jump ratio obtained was 4.1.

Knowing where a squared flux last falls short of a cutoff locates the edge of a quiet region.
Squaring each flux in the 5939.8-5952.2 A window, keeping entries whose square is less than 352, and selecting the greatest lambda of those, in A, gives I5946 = 5951.0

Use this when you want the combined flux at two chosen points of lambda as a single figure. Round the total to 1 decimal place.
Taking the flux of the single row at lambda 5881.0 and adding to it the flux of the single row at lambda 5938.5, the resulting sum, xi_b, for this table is 37.9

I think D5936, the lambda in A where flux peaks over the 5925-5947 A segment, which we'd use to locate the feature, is 5946.0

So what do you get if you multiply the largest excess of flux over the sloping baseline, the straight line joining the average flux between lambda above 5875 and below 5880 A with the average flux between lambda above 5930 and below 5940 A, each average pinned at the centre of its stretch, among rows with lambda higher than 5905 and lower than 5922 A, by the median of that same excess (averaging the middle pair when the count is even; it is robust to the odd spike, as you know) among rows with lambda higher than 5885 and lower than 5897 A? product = -1.8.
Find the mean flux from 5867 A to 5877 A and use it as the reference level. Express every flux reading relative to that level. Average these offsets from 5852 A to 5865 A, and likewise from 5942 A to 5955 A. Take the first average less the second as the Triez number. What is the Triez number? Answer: -0.25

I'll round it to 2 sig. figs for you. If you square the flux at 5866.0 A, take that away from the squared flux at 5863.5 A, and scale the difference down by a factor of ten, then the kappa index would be 2.0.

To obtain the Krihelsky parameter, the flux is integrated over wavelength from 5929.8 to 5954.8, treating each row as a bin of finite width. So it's 466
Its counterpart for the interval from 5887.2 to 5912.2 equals 410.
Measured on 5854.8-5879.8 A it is 468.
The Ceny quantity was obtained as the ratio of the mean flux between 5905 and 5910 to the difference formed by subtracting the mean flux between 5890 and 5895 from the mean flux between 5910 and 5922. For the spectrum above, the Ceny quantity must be 4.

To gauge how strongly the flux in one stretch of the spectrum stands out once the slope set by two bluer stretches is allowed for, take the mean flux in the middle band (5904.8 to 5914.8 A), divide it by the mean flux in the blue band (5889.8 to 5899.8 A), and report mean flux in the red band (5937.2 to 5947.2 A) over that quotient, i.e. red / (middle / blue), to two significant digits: 15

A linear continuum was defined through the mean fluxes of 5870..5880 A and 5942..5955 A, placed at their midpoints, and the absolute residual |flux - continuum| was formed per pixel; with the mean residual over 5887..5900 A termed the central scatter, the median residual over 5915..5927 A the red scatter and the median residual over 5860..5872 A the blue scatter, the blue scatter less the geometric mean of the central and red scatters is -0.7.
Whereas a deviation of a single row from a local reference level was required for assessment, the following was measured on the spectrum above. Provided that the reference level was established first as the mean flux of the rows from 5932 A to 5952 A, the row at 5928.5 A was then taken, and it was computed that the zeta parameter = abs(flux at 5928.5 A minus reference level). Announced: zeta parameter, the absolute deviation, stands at 0.25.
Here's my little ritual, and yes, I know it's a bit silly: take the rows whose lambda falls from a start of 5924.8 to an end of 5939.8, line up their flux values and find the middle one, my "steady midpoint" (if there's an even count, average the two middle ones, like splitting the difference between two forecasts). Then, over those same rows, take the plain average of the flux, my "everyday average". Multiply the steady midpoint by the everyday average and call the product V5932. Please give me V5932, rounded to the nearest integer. 345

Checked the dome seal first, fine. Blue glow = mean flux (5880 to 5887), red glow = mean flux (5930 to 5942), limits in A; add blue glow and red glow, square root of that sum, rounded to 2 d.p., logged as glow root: 6.10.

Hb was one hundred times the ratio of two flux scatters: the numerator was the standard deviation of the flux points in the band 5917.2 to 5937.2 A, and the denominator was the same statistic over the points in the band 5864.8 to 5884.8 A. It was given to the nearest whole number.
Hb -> 92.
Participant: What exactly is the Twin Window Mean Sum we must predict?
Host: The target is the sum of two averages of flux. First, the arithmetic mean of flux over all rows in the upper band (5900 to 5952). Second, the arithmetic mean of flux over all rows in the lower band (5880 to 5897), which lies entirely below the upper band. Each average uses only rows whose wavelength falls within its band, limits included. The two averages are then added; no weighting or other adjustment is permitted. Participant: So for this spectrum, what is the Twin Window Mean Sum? 34.5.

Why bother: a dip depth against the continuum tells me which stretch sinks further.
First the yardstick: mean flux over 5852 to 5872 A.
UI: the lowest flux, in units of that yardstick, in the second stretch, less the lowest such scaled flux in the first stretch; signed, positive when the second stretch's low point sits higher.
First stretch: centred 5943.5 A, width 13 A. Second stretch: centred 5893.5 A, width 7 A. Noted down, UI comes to -0.32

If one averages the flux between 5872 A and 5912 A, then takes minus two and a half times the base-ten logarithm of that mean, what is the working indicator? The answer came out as -3.10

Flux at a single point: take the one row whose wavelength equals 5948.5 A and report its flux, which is 18.77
